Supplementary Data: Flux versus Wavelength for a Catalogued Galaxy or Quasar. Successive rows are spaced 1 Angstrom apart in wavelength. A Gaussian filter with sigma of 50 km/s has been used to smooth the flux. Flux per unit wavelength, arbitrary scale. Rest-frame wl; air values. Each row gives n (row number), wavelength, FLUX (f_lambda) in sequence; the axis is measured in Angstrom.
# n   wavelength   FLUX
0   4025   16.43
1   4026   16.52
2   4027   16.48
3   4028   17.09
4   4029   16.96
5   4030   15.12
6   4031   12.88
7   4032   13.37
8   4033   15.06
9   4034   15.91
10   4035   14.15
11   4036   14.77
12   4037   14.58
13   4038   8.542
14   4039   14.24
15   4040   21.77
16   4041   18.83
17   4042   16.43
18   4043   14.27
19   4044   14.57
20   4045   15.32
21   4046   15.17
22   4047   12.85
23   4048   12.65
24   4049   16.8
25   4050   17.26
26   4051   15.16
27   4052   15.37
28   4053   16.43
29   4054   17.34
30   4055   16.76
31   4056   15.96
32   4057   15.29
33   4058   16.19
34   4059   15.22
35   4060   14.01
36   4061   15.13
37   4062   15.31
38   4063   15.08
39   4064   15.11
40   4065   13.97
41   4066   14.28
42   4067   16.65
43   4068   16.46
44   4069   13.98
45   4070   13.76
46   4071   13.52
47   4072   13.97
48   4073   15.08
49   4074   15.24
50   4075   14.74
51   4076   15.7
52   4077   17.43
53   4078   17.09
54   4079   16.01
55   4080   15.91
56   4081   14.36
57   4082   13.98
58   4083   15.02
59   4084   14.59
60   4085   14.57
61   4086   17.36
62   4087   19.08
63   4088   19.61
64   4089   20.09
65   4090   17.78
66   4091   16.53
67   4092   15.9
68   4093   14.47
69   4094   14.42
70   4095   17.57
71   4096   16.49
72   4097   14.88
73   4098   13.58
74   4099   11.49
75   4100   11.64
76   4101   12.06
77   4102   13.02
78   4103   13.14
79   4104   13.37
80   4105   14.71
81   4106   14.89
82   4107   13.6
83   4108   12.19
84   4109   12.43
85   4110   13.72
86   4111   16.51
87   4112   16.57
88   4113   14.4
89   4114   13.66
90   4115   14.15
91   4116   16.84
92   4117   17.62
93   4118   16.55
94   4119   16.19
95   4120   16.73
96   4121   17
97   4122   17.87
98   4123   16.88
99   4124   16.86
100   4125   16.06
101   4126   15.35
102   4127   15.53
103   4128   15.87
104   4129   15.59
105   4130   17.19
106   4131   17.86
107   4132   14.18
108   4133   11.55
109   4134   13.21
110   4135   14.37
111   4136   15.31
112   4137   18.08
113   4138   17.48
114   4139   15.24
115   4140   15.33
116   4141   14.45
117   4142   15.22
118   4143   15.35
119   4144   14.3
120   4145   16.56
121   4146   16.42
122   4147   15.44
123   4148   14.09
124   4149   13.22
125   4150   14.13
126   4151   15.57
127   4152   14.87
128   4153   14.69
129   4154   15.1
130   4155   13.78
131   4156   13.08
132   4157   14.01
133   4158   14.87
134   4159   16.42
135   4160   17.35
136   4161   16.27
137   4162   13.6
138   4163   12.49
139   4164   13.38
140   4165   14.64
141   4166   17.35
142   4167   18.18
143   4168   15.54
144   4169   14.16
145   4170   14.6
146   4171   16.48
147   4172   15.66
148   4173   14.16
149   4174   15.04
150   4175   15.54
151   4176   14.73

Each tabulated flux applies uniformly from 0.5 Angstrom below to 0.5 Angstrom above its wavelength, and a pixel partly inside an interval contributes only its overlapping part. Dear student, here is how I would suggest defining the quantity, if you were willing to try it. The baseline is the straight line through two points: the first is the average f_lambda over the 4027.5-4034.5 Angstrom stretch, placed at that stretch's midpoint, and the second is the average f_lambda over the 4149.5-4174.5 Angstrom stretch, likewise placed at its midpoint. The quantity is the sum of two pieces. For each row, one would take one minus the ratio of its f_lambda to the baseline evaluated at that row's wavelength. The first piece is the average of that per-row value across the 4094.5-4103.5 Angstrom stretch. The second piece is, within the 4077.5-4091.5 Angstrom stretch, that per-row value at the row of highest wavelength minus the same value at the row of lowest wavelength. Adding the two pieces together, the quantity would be 0.12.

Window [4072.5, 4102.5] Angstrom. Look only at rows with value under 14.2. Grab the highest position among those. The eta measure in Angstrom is 4102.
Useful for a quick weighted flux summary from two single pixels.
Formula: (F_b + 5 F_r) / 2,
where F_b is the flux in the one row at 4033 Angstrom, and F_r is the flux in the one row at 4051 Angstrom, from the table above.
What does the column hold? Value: 45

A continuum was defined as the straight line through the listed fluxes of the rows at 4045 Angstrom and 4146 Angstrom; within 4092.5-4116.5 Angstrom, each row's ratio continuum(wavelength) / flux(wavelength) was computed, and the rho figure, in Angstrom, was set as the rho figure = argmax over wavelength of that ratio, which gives 4099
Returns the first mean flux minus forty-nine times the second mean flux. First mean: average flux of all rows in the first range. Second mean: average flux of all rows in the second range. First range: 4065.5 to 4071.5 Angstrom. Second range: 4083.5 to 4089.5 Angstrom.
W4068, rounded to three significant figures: -845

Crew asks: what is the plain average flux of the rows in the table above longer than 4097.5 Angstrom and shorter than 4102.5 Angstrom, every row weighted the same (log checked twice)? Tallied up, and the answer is 12.4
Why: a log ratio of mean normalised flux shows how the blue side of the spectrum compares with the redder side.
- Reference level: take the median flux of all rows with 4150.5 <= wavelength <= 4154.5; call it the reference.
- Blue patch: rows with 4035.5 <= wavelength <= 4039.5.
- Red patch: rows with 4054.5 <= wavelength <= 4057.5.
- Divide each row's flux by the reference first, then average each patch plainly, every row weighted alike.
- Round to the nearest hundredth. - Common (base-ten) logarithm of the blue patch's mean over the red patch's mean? -0.09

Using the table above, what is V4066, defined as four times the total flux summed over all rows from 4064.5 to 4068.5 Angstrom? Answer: 245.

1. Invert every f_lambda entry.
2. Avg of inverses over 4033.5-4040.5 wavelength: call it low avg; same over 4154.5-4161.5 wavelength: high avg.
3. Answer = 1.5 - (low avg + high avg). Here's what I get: 1.361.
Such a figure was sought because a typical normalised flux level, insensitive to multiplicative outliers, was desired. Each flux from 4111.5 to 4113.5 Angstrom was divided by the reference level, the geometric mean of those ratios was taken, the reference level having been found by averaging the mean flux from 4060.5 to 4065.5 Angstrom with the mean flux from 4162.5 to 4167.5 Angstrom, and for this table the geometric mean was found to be 1.03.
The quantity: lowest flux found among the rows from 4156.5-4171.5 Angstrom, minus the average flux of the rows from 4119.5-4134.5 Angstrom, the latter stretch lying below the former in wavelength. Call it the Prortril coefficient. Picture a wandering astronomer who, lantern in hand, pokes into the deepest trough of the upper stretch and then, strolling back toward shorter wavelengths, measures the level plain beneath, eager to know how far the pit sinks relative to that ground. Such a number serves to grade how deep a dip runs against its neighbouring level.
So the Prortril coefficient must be -3.4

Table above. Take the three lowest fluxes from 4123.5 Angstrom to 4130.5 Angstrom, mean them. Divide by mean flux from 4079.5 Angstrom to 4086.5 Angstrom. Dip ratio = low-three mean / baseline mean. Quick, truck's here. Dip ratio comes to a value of 1.02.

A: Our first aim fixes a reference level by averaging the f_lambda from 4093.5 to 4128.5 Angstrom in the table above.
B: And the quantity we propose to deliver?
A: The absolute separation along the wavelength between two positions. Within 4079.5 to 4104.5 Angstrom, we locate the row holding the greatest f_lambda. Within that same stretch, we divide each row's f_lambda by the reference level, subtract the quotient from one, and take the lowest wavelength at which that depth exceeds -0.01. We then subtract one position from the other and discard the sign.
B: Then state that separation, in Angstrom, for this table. 8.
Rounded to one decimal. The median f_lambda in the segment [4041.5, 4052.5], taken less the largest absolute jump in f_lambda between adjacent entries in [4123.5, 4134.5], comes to 11.5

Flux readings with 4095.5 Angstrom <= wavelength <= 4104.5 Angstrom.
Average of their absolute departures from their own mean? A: 1.1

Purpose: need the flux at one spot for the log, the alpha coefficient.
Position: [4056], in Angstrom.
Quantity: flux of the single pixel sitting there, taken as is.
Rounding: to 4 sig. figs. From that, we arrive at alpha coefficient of 15.96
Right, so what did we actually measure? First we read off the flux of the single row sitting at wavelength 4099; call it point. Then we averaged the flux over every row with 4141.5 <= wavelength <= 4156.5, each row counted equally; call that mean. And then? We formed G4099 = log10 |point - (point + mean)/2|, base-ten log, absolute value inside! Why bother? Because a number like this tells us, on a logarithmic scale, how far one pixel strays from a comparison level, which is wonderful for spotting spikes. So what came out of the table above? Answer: 0.2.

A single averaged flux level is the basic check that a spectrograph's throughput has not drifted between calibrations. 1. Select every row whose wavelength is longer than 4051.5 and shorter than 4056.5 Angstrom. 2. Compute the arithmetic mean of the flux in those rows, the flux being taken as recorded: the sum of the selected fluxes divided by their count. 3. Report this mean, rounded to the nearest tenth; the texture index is 16.4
